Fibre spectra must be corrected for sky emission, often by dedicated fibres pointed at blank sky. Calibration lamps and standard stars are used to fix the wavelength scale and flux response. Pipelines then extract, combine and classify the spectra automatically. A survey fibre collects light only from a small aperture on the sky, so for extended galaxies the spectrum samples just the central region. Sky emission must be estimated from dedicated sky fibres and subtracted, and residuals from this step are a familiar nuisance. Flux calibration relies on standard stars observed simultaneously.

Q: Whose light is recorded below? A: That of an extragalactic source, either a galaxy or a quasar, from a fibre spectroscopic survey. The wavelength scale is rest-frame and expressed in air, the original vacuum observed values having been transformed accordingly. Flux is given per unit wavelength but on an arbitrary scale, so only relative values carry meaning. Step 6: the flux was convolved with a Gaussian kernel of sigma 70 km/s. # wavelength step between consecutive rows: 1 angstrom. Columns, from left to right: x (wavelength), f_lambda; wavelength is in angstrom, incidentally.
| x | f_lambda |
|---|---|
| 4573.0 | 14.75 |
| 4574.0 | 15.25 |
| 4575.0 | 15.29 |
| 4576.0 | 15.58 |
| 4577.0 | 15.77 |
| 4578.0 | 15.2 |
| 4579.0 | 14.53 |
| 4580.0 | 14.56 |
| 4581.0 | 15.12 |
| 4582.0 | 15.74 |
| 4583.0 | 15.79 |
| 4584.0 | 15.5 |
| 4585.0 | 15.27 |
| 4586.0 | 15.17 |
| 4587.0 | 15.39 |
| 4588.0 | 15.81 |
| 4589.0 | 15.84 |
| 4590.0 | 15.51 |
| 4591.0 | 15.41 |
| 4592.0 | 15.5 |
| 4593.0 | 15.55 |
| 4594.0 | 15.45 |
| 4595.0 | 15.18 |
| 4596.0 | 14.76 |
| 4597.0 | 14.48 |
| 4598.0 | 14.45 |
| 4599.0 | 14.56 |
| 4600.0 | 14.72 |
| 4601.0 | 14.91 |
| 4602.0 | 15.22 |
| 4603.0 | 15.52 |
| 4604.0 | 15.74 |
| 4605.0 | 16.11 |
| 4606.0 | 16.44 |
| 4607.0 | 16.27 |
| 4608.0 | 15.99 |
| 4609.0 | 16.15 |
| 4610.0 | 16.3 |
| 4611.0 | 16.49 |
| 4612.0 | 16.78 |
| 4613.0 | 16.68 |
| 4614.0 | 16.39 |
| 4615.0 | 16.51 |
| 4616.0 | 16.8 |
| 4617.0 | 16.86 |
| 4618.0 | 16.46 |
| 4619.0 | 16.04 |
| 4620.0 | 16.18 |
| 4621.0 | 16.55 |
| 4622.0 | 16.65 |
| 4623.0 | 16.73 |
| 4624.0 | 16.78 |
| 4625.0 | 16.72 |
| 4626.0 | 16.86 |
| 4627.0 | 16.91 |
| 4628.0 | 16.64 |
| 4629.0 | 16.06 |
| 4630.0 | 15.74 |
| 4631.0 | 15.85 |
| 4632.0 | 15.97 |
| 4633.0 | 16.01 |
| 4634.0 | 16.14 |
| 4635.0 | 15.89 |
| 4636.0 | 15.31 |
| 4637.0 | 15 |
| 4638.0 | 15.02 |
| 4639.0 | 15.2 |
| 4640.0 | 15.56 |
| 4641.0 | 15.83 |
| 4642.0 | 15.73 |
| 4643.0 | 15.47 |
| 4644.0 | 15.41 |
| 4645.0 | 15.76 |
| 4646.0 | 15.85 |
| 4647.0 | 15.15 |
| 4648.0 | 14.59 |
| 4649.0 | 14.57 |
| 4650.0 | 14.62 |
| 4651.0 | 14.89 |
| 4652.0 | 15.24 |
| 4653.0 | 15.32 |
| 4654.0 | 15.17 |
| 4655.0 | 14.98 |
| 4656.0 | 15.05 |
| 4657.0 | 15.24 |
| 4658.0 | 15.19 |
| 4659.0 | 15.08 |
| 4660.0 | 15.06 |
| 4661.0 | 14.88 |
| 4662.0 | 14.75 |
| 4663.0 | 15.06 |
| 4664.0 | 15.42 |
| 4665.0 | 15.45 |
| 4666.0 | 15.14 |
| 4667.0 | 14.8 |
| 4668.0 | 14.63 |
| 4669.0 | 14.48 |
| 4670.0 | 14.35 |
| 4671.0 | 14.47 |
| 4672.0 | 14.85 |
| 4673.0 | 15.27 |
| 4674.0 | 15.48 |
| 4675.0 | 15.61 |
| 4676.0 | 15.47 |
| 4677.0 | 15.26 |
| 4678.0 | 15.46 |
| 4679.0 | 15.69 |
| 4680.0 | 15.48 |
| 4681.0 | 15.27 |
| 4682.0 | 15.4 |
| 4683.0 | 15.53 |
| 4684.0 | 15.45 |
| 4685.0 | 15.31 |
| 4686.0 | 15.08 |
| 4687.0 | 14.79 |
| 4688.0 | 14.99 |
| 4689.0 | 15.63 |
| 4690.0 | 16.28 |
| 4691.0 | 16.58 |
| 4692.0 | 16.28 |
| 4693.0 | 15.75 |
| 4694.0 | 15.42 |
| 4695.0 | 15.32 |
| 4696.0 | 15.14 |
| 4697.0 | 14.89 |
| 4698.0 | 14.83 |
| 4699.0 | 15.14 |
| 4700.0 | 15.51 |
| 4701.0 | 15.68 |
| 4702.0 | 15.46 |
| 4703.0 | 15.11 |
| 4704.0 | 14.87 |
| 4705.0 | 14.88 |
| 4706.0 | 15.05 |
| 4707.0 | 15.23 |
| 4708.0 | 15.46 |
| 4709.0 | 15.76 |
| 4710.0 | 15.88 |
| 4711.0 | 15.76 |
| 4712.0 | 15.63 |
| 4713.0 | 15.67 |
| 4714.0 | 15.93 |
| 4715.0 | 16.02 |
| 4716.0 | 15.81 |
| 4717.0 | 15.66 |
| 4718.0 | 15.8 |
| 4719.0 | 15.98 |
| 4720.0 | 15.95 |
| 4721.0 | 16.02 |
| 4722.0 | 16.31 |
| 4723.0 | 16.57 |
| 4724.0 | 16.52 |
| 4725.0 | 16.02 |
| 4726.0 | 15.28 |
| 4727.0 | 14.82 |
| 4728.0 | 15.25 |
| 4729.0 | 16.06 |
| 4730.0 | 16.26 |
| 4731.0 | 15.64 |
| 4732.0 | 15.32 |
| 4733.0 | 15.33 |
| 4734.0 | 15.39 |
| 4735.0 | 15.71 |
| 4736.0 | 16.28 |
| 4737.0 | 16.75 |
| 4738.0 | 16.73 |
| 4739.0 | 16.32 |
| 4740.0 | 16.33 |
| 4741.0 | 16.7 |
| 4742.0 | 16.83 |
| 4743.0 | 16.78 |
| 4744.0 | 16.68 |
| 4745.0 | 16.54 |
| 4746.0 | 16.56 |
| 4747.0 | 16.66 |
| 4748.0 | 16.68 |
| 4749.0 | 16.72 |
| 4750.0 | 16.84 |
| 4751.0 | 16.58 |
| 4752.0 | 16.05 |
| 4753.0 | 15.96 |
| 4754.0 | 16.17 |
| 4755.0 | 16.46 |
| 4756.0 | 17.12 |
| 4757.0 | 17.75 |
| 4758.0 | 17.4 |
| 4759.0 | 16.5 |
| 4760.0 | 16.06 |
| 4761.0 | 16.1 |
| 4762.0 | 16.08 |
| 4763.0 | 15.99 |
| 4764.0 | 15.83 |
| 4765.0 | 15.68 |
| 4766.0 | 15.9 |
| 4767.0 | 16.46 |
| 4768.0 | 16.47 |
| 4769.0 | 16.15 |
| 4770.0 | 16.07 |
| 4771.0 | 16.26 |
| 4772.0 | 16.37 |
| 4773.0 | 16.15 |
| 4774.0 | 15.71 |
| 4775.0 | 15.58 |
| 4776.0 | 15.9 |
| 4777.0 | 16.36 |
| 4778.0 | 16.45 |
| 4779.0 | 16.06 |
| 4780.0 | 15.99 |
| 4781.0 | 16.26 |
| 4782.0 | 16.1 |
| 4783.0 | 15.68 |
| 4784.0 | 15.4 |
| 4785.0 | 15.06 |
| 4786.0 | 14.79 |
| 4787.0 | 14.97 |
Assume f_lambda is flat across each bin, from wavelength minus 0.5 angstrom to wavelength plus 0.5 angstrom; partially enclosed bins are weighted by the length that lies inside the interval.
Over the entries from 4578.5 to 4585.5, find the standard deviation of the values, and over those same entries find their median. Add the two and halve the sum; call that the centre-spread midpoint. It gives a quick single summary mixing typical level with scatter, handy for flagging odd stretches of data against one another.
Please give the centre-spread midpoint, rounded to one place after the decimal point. 7.9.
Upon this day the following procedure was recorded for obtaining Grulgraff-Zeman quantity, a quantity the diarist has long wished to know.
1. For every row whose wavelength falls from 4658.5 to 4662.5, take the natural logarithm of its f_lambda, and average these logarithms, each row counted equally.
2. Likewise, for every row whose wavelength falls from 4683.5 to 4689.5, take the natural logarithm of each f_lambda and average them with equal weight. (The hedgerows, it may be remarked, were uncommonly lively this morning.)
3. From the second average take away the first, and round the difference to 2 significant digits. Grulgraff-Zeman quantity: 0.018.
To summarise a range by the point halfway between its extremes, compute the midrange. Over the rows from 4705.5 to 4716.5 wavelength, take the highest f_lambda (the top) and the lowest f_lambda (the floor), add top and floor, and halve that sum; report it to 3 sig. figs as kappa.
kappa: 15.5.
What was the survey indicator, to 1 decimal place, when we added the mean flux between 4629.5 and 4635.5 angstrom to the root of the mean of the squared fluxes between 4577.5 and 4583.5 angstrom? 31.1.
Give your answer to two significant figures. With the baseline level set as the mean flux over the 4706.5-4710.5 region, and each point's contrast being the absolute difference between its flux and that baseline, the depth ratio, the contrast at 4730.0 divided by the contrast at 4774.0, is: 5.3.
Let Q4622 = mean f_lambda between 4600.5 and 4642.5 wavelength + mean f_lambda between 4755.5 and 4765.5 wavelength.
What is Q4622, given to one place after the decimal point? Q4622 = 32.6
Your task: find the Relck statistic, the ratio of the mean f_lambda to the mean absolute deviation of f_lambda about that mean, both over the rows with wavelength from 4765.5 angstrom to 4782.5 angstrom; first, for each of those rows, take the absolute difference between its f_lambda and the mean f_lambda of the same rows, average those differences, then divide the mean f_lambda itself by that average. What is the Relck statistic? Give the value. 79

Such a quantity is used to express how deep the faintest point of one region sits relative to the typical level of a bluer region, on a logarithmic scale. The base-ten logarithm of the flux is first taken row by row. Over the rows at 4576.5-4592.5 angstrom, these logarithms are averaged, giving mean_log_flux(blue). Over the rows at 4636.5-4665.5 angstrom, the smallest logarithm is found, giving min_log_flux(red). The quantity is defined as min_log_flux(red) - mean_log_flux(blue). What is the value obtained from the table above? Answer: -0.023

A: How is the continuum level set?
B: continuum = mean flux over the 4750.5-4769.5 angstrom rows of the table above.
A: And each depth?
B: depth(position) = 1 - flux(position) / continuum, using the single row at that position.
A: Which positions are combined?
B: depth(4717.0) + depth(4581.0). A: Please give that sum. 0.12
